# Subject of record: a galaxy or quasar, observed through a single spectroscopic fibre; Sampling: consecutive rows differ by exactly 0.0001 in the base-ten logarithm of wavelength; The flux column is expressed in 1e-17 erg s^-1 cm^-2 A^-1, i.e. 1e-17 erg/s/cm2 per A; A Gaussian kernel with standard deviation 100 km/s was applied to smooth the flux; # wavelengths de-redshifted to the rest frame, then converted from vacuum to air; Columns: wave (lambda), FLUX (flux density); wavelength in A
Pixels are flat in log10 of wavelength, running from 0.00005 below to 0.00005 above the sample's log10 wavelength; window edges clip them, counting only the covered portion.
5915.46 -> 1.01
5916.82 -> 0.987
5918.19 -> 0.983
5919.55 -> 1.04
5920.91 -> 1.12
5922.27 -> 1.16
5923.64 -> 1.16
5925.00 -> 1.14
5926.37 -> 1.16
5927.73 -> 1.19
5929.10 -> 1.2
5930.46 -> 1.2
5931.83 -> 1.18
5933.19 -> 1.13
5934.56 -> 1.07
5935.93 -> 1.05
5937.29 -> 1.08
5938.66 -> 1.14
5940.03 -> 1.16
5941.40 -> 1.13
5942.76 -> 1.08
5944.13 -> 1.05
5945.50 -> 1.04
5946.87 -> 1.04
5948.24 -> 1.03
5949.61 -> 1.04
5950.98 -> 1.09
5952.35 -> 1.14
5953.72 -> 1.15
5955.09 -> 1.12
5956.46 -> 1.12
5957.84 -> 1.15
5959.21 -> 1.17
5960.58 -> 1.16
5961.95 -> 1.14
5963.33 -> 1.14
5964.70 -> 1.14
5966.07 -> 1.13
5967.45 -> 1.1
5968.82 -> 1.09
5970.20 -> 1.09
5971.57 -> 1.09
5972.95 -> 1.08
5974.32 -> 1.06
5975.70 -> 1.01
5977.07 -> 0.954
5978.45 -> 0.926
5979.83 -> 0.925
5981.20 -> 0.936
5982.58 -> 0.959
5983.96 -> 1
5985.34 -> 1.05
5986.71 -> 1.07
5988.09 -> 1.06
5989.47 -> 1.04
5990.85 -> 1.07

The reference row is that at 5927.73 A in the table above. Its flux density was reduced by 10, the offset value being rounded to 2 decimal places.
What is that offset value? -8.81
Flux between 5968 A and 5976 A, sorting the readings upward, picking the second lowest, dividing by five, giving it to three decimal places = 0.212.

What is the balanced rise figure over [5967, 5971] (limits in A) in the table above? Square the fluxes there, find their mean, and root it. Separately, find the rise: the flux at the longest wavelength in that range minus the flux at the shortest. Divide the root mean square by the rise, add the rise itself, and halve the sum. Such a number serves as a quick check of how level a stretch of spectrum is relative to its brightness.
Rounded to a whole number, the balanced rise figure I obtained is -55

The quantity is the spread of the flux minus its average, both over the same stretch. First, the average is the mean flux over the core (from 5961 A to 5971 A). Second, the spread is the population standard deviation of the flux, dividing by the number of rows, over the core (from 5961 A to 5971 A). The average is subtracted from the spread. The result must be -1.10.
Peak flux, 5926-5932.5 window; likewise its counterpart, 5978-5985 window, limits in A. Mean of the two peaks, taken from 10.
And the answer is 8.90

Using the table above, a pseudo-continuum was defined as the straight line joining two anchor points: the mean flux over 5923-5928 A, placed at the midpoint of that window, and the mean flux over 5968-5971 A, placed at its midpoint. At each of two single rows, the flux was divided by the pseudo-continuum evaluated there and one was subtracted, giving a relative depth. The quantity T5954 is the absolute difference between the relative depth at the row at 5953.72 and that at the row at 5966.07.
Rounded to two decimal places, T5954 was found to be 0.00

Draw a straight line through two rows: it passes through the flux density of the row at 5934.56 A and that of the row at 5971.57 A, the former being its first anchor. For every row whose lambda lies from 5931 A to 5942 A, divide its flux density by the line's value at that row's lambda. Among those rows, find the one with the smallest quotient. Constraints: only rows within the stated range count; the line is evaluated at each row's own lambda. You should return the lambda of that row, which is 5935.93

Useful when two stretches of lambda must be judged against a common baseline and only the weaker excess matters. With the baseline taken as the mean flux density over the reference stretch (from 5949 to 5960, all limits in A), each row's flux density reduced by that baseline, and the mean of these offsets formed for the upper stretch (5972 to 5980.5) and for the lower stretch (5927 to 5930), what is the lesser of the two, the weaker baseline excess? -0.13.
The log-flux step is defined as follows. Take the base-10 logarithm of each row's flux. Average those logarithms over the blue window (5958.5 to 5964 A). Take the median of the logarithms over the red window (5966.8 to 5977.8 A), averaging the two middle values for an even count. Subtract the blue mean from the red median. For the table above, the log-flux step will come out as -0.026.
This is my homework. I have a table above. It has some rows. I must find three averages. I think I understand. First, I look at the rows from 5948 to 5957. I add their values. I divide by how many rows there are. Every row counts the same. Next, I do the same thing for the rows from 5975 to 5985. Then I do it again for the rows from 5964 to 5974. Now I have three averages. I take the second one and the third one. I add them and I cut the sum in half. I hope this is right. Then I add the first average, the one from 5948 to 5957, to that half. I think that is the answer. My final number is 2.13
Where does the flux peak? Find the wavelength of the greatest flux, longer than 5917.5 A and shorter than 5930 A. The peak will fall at 5929.10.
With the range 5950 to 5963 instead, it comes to 5959.21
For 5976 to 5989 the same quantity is 5986.71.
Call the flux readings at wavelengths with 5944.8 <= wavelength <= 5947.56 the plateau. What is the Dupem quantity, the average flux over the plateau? 1.04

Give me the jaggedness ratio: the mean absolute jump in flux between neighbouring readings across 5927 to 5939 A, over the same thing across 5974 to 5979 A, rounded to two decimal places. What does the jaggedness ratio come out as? 0.70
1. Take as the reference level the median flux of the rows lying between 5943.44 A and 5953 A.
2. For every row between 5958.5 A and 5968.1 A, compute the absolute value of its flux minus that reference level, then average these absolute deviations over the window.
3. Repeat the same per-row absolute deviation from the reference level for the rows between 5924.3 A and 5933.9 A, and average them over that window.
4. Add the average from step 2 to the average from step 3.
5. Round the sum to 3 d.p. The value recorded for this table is 0.231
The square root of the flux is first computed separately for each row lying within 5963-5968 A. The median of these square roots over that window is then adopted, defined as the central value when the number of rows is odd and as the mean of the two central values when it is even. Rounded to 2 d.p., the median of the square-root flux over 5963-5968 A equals 1.07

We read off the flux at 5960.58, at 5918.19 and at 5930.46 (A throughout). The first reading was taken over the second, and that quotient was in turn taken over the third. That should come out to 0.98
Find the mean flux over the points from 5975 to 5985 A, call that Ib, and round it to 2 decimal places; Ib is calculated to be 0.96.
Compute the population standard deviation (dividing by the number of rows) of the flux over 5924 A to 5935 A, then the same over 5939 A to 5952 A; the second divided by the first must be 1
